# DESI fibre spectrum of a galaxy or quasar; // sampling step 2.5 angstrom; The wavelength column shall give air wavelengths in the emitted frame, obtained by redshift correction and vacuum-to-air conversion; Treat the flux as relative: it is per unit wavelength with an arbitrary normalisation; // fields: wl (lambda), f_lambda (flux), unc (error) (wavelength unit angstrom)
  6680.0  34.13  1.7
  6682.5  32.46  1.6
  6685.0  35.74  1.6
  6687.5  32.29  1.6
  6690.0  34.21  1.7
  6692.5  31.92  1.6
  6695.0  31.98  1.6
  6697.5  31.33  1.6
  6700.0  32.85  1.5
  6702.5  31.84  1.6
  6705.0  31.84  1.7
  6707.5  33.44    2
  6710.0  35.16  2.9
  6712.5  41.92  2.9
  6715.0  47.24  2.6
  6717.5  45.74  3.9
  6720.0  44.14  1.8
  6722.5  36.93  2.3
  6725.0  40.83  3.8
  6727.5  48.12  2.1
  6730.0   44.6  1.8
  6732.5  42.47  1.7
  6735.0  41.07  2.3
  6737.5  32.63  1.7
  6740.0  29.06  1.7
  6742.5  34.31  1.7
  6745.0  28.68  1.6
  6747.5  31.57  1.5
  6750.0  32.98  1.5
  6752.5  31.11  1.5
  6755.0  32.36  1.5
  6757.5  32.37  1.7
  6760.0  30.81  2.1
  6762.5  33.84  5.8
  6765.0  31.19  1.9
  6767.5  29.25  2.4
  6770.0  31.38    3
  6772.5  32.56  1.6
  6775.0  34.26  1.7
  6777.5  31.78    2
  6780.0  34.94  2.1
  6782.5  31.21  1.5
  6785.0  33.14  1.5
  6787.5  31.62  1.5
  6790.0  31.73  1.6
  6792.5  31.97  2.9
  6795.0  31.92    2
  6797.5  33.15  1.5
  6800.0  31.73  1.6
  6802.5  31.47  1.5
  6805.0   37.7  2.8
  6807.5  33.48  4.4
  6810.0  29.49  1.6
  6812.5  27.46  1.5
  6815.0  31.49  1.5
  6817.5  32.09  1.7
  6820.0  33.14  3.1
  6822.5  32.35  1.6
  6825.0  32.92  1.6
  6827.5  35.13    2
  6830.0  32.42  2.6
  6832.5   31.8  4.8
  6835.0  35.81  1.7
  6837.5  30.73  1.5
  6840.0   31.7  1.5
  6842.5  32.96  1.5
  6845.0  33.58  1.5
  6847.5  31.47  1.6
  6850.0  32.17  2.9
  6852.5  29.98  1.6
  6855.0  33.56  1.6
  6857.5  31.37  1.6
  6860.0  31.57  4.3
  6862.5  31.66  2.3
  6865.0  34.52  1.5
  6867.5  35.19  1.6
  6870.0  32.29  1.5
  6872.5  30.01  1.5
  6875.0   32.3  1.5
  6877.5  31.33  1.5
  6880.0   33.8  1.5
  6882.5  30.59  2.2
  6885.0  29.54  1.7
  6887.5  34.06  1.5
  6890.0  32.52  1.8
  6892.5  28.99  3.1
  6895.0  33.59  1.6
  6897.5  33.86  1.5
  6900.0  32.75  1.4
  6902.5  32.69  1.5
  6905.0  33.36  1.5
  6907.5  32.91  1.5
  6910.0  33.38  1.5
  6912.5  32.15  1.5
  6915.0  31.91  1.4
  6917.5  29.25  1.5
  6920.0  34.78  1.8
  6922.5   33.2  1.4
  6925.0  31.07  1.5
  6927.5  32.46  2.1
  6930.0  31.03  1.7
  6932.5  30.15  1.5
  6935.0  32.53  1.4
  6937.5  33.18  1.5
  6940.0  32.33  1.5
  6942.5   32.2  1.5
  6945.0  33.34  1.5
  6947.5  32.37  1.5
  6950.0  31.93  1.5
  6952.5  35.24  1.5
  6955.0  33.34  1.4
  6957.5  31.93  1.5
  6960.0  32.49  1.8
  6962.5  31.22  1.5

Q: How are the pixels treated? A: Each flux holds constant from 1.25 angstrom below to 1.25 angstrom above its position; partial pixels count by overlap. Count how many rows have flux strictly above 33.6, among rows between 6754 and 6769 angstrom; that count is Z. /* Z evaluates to 1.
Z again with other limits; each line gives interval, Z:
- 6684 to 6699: 2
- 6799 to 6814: 1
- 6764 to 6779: 1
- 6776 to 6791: 1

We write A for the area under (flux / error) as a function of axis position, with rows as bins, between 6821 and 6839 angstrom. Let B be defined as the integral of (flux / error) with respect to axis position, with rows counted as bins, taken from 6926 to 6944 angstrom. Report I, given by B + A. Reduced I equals 672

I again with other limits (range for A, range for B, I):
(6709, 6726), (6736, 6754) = 619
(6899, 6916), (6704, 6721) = 658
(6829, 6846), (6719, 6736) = 651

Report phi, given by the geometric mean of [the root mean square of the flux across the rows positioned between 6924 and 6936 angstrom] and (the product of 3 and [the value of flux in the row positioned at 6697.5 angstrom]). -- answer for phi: 54.4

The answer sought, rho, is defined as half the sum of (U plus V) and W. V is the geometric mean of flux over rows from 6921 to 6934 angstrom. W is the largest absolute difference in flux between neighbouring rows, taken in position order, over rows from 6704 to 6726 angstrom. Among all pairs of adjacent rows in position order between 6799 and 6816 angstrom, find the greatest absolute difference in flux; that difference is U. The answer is 23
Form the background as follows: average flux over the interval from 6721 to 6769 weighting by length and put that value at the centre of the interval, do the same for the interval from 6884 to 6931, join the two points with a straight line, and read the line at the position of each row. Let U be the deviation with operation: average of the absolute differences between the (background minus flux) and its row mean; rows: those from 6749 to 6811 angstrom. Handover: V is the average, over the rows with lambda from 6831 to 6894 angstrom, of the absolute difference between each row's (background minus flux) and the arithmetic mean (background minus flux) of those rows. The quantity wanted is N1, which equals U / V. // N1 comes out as 0.9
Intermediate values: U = 1.2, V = 1.4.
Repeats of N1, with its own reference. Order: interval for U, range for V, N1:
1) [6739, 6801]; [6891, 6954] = 1.2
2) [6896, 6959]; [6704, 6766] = 0.2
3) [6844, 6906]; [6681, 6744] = 0.3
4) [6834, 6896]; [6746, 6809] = 1.2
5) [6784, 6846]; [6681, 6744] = 0.3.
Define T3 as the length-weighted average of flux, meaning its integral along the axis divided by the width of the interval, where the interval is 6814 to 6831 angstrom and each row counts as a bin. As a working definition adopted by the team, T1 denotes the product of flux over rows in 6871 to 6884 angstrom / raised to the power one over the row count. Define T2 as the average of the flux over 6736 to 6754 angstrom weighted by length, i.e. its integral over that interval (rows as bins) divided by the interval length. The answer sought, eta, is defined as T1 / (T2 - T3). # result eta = -26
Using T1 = 31.6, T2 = 31.6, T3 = 32.8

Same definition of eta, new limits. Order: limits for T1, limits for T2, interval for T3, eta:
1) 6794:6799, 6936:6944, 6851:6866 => 62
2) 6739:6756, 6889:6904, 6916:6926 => 99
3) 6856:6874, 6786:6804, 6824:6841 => -36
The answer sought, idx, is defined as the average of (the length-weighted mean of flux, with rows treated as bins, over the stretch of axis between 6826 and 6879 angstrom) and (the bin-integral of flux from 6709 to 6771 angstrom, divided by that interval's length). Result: 34.4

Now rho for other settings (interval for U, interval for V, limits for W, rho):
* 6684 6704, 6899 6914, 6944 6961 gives 20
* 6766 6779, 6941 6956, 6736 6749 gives 21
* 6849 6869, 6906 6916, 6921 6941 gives 19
